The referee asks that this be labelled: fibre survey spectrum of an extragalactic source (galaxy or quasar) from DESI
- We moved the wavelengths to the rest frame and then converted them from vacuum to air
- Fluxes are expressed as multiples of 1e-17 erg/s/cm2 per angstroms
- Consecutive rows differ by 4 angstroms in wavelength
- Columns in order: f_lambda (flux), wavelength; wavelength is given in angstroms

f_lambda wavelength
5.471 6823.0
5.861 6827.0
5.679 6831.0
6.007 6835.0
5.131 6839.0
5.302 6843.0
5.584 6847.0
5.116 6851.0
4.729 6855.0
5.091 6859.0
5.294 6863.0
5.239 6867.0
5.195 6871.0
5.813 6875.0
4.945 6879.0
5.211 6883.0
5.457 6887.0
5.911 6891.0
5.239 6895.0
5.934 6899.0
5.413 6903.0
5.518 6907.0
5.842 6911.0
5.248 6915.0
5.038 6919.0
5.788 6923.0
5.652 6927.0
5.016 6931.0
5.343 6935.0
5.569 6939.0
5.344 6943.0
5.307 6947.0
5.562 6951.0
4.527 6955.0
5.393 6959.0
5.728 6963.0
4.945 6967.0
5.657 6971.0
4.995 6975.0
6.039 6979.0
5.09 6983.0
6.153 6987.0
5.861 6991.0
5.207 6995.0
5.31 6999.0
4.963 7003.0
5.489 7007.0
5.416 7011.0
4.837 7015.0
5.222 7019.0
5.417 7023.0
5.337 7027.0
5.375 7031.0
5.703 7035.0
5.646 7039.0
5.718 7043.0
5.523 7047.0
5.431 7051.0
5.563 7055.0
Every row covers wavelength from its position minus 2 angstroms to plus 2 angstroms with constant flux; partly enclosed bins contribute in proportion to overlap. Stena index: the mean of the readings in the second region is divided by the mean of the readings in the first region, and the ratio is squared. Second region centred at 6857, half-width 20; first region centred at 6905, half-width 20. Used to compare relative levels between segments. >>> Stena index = 0.90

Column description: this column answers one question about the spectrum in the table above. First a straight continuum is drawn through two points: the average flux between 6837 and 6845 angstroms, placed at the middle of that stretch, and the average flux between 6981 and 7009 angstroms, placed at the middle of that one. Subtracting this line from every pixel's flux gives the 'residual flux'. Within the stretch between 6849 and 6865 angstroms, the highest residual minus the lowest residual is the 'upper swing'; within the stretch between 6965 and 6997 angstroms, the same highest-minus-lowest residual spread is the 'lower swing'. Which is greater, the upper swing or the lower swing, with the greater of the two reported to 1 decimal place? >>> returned 1.2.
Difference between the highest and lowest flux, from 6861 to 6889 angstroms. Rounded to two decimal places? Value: 0.87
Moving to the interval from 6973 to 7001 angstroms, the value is 1.16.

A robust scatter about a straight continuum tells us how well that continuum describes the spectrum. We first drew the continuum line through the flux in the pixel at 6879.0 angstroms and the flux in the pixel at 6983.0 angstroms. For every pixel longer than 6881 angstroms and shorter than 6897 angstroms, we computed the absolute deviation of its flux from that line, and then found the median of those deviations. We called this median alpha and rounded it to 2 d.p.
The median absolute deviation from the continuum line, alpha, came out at 0.39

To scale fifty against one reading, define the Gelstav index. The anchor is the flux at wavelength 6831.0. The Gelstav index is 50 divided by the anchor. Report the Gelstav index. 8.8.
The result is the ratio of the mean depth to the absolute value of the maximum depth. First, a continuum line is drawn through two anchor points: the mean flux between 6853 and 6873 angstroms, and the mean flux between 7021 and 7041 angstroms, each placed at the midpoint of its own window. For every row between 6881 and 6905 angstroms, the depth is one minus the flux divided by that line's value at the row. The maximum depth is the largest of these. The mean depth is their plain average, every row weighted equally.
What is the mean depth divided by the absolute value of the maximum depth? -6.26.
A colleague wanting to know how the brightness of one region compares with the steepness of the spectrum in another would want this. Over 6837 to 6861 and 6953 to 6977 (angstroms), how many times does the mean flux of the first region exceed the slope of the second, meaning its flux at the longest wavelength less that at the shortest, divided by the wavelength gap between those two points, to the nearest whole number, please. 220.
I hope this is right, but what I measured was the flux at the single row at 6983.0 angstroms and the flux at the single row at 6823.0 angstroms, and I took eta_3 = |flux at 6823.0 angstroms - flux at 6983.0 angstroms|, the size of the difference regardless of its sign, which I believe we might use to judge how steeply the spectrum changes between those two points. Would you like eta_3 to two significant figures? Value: 0.38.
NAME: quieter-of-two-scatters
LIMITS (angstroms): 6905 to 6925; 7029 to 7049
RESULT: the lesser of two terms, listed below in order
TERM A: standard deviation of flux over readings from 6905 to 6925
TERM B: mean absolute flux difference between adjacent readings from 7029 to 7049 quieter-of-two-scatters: 0.163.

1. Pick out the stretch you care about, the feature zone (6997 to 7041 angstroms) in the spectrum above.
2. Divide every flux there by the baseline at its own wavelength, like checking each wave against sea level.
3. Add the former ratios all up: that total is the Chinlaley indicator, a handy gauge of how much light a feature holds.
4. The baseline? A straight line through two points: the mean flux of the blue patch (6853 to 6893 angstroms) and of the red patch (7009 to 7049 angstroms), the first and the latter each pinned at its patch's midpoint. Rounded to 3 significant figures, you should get 10.9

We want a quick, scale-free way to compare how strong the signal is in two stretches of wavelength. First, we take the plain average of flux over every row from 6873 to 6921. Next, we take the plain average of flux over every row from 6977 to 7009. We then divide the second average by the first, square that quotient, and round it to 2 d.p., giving 1.02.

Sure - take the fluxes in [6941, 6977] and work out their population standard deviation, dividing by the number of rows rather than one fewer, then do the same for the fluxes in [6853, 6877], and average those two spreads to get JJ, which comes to 0.34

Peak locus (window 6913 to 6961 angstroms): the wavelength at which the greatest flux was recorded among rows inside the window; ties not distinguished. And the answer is 6923.0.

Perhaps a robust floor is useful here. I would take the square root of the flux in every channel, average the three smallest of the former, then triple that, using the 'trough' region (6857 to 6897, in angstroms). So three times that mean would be 6.76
